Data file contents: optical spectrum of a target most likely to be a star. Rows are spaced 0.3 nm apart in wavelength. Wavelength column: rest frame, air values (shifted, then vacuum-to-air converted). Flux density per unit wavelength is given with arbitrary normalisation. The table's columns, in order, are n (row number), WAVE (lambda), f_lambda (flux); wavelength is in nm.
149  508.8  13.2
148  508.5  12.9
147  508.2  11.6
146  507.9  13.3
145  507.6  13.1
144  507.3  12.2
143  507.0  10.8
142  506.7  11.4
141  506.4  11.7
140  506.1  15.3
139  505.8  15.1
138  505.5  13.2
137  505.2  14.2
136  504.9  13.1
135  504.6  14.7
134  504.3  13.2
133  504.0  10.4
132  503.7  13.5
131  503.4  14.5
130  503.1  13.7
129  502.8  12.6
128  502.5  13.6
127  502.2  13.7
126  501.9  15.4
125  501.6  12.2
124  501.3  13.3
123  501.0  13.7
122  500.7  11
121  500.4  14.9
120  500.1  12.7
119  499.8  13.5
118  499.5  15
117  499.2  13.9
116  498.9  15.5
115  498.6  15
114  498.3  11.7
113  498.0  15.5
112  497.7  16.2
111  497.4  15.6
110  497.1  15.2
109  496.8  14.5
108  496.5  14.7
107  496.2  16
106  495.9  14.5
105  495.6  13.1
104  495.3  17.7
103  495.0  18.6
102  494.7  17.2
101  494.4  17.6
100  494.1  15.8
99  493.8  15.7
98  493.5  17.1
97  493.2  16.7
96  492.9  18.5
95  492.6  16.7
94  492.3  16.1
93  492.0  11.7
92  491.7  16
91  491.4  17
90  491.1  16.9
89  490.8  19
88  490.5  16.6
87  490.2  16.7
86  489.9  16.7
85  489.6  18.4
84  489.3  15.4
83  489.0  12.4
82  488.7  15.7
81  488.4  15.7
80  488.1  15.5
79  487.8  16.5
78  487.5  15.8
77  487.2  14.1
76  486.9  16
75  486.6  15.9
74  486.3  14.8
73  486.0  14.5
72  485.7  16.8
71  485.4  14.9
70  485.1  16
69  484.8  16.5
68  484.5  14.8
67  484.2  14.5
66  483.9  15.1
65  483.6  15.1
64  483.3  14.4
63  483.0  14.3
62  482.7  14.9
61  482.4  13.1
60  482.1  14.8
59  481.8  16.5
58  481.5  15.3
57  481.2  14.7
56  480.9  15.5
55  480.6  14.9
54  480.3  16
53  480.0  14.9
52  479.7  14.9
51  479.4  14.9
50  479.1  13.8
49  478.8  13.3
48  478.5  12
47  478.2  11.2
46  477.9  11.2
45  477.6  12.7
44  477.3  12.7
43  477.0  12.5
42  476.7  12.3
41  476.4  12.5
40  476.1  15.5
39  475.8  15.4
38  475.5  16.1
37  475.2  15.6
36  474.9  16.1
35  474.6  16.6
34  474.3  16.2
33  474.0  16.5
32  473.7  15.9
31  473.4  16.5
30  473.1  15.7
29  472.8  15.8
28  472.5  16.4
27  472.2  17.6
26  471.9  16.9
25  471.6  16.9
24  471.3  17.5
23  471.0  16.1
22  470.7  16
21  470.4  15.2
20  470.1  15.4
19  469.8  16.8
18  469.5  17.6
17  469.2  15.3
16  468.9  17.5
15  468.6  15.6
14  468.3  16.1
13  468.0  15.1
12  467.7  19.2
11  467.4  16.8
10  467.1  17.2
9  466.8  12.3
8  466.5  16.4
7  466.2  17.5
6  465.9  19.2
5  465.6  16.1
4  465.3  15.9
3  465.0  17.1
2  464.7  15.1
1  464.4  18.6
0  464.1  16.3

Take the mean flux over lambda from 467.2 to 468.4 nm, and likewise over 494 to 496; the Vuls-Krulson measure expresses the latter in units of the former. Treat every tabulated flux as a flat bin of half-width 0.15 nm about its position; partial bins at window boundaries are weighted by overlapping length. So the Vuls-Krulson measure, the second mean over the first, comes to 0.97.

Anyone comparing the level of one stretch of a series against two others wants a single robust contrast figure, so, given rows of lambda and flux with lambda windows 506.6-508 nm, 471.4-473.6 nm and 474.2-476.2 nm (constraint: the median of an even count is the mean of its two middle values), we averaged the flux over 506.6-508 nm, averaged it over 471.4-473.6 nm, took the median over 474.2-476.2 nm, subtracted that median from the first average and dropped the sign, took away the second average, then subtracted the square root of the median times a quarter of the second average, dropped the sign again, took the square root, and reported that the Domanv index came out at 4.56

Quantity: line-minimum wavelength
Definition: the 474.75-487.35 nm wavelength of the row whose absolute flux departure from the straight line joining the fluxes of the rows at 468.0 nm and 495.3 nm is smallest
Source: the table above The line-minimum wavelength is 485.7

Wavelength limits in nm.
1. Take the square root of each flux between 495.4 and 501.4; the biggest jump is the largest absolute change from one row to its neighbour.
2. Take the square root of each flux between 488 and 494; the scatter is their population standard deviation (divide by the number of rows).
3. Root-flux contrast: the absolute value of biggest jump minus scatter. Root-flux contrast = 0.33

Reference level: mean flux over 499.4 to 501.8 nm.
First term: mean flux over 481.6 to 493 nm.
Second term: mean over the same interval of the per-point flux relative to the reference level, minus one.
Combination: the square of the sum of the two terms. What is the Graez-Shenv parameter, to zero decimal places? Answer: 250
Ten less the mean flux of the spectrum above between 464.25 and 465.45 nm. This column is -6.7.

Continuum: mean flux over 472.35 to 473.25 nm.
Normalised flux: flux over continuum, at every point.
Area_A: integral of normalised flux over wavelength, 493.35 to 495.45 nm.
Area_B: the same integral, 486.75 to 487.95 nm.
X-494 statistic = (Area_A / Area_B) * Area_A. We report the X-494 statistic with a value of 4.3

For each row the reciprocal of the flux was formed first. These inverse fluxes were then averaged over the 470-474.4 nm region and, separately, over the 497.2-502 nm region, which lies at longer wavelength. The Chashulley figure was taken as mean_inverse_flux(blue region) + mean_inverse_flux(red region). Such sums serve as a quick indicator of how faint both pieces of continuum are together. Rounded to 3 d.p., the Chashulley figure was 0.133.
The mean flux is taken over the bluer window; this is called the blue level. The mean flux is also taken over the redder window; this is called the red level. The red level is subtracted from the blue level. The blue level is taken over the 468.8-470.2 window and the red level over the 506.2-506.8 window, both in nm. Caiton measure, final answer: 5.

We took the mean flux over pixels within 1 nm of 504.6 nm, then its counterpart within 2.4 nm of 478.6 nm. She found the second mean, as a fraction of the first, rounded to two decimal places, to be 1.02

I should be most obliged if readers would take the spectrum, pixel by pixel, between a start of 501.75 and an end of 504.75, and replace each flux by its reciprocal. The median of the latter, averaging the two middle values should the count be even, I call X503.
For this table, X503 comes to 0.073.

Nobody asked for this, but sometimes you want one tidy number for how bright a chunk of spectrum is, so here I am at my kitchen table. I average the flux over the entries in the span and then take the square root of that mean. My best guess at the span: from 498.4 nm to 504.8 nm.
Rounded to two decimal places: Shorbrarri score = 3.69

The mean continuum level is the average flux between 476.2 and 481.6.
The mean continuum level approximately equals 13.6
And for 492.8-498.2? 16.1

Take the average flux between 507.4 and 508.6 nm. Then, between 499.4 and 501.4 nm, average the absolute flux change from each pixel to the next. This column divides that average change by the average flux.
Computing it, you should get 0.151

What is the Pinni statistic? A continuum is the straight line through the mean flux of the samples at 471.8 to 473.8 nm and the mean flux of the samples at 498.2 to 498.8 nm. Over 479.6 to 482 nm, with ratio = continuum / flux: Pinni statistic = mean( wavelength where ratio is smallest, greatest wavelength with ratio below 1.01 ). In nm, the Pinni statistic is 481.80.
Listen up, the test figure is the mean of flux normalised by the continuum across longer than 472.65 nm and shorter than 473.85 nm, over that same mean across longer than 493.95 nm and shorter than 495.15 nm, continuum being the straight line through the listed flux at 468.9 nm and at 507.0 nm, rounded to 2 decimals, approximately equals 0.72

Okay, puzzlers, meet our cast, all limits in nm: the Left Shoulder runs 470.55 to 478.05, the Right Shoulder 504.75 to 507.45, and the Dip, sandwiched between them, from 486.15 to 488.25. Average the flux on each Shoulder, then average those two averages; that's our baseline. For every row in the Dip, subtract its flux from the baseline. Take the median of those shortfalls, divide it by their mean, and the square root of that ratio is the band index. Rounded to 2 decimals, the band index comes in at 1.10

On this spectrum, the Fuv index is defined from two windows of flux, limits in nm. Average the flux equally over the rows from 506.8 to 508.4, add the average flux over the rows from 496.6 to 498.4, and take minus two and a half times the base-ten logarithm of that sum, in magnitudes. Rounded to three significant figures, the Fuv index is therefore -3.58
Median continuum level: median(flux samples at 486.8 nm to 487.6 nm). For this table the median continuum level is 15.8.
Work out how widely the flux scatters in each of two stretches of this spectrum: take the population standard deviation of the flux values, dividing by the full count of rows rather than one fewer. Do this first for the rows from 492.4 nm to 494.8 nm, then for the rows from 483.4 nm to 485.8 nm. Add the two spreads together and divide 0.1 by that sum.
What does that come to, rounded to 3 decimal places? 0.060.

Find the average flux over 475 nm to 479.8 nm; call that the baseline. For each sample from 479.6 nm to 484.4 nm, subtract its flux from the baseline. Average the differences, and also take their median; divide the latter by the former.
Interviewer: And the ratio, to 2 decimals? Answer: 0.98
